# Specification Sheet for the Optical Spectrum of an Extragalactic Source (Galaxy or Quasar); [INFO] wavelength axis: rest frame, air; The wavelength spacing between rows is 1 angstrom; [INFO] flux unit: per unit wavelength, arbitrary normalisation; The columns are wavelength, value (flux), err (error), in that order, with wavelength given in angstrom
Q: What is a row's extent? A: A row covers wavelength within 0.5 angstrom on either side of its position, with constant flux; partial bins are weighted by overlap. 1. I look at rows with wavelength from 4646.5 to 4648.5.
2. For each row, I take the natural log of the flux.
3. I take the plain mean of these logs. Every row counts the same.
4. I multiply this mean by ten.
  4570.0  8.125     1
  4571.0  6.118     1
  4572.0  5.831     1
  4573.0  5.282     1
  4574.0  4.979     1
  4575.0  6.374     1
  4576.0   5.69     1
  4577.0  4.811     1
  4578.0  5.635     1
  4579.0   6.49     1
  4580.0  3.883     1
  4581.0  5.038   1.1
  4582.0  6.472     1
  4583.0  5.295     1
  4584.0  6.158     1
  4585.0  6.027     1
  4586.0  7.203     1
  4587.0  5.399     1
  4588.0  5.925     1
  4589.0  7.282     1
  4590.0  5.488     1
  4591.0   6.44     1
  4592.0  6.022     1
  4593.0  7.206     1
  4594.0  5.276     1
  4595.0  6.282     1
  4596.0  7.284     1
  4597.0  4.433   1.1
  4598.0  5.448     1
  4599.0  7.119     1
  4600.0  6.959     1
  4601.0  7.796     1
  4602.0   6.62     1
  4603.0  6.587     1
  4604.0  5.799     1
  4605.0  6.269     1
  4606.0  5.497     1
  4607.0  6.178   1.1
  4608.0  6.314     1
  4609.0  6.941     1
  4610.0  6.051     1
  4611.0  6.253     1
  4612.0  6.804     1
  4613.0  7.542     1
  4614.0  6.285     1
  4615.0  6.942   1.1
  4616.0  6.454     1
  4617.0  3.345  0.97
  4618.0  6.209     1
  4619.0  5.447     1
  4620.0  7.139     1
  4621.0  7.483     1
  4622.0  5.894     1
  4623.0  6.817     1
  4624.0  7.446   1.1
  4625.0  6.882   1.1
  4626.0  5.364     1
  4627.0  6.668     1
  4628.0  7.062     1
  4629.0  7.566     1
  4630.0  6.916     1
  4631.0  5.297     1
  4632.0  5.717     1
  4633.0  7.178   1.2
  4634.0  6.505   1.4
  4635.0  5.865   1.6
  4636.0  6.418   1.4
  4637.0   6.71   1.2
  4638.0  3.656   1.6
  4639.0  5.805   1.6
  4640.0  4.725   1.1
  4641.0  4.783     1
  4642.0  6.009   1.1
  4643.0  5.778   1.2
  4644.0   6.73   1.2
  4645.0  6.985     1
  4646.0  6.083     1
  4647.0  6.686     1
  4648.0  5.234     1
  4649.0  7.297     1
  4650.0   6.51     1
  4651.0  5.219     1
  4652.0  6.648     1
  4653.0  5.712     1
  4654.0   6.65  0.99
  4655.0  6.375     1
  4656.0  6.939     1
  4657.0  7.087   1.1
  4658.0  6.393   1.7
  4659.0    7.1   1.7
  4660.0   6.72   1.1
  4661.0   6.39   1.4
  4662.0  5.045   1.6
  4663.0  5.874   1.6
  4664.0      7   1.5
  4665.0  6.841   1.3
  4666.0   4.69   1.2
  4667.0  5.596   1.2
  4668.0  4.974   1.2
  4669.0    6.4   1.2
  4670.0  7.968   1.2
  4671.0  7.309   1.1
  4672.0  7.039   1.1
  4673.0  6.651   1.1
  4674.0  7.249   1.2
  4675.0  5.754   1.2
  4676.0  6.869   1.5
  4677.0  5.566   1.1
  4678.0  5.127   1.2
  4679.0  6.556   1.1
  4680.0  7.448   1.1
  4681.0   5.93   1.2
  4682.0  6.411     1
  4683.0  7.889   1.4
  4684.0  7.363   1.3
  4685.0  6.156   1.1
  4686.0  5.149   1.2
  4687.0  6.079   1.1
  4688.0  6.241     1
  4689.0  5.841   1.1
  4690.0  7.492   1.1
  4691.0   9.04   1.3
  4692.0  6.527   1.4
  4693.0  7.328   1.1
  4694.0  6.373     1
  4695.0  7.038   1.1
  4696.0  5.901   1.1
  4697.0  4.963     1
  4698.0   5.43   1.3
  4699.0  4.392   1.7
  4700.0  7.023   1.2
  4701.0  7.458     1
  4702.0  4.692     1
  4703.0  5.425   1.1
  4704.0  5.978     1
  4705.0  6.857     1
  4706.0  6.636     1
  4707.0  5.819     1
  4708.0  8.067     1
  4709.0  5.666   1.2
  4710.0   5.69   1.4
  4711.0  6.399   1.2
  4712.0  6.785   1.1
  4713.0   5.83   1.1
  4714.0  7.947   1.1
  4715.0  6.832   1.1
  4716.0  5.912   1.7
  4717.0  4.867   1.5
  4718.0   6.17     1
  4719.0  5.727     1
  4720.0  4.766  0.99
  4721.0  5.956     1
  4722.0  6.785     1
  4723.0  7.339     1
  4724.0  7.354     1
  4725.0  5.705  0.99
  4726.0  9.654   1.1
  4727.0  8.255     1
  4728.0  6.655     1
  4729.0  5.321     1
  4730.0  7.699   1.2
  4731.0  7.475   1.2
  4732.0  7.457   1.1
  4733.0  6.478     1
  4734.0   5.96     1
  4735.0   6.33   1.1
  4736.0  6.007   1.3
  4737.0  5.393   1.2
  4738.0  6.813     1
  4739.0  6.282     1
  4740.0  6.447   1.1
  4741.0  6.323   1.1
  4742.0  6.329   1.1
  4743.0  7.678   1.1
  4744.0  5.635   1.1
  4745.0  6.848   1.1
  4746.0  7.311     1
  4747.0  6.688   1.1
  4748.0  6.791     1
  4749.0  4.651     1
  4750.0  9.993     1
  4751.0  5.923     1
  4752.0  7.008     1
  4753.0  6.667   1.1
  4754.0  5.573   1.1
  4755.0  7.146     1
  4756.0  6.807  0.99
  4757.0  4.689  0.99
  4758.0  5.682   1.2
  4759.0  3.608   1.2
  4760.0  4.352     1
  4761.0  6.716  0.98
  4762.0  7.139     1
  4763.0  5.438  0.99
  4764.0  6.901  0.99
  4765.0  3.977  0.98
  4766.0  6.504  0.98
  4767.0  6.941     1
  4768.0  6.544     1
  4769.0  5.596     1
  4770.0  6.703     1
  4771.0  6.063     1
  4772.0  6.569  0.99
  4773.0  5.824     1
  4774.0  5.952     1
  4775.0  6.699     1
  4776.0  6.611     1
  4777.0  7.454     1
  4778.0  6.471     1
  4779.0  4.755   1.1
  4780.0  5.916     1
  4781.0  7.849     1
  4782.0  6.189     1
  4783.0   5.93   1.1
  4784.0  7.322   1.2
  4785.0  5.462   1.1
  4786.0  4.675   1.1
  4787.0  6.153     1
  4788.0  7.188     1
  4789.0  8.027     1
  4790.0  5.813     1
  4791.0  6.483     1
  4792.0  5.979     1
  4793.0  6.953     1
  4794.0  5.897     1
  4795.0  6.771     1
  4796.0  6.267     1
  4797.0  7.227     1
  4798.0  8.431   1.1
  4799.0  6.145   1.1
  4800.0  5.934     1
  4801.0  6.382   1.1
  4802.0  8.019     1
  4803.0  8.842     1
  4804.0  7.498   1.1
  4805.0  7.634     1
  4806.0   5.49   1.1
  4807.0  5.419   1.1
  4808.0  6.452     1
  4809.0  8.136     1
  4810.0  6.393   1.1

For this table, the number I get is 17.8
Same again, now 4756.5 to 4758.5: 16.4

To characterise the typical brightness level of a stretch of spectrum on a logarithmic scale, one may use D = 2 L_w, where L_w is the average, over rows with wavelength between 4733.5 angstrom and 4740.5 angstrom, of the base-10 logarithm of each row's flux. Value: 1.58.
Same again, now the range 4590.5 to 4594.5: 1.58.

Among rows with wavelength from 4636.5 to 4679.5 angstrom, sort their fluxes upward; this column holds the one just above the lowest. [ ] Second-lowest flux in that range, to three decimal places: 4.690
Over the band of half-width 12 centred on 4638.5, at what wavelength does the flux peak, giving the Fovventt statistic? 4629.0 angstrom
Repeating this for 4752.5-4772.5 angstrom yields 4755.0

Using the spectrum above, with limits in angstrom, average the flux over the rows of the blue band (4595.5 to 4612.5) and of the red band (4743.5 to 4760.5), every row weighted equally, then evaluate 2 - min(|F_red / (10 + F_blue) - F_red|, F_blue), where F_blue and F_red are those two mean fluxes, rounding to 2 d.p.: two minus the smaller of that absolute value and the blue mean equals -3.82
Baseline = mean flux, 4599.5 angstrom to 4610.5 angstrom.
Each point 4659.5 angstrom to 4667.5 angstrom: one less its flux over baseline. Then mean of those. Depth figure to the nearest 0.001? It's 0.068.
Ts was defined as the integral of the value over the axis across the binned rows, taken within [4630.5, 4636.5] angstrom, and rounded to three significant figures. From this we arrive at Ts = 37.0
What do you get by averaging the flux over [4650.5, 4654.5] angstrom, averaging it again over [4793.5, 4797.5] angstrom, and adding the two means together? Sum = 12.6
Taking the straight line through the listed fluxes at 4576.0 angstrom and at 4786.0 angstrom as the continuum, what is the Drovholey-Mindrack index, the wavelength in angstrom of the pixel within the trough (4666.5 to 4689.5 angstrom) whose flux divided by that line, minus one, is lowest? 4668.0 angstrom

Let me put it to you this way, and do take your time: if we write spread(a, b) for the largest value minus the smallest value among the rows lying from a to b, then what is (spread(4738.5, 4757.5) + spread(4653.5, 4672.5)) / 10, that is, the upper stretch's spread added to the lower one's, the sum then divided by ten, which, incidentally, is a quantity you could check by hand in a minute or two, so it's 0.86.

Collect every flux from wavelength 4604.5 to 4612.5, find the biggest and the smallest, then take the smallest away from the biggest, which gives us 1.4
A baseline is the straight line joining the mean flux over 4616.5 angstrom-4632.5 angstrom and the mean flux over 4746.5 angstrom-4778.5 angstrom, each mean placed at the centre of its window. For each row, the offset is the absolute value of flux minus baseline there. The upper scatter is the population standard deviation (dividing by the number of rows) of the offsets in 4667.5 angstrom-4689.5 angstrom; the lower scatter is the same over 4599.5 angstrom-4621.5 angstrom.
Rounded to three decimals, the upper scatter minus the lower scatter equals -0.166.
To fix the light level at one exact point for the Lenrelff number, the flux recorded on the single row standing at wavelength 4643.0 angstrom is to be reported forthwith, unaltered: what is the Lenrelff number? 5.778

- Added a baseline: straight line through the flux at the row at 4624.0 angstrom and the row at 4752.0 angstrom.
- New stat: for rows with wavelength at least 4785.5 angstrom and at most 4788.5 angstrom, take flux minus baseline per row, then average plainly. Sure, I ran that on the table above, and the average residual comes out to -0.88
